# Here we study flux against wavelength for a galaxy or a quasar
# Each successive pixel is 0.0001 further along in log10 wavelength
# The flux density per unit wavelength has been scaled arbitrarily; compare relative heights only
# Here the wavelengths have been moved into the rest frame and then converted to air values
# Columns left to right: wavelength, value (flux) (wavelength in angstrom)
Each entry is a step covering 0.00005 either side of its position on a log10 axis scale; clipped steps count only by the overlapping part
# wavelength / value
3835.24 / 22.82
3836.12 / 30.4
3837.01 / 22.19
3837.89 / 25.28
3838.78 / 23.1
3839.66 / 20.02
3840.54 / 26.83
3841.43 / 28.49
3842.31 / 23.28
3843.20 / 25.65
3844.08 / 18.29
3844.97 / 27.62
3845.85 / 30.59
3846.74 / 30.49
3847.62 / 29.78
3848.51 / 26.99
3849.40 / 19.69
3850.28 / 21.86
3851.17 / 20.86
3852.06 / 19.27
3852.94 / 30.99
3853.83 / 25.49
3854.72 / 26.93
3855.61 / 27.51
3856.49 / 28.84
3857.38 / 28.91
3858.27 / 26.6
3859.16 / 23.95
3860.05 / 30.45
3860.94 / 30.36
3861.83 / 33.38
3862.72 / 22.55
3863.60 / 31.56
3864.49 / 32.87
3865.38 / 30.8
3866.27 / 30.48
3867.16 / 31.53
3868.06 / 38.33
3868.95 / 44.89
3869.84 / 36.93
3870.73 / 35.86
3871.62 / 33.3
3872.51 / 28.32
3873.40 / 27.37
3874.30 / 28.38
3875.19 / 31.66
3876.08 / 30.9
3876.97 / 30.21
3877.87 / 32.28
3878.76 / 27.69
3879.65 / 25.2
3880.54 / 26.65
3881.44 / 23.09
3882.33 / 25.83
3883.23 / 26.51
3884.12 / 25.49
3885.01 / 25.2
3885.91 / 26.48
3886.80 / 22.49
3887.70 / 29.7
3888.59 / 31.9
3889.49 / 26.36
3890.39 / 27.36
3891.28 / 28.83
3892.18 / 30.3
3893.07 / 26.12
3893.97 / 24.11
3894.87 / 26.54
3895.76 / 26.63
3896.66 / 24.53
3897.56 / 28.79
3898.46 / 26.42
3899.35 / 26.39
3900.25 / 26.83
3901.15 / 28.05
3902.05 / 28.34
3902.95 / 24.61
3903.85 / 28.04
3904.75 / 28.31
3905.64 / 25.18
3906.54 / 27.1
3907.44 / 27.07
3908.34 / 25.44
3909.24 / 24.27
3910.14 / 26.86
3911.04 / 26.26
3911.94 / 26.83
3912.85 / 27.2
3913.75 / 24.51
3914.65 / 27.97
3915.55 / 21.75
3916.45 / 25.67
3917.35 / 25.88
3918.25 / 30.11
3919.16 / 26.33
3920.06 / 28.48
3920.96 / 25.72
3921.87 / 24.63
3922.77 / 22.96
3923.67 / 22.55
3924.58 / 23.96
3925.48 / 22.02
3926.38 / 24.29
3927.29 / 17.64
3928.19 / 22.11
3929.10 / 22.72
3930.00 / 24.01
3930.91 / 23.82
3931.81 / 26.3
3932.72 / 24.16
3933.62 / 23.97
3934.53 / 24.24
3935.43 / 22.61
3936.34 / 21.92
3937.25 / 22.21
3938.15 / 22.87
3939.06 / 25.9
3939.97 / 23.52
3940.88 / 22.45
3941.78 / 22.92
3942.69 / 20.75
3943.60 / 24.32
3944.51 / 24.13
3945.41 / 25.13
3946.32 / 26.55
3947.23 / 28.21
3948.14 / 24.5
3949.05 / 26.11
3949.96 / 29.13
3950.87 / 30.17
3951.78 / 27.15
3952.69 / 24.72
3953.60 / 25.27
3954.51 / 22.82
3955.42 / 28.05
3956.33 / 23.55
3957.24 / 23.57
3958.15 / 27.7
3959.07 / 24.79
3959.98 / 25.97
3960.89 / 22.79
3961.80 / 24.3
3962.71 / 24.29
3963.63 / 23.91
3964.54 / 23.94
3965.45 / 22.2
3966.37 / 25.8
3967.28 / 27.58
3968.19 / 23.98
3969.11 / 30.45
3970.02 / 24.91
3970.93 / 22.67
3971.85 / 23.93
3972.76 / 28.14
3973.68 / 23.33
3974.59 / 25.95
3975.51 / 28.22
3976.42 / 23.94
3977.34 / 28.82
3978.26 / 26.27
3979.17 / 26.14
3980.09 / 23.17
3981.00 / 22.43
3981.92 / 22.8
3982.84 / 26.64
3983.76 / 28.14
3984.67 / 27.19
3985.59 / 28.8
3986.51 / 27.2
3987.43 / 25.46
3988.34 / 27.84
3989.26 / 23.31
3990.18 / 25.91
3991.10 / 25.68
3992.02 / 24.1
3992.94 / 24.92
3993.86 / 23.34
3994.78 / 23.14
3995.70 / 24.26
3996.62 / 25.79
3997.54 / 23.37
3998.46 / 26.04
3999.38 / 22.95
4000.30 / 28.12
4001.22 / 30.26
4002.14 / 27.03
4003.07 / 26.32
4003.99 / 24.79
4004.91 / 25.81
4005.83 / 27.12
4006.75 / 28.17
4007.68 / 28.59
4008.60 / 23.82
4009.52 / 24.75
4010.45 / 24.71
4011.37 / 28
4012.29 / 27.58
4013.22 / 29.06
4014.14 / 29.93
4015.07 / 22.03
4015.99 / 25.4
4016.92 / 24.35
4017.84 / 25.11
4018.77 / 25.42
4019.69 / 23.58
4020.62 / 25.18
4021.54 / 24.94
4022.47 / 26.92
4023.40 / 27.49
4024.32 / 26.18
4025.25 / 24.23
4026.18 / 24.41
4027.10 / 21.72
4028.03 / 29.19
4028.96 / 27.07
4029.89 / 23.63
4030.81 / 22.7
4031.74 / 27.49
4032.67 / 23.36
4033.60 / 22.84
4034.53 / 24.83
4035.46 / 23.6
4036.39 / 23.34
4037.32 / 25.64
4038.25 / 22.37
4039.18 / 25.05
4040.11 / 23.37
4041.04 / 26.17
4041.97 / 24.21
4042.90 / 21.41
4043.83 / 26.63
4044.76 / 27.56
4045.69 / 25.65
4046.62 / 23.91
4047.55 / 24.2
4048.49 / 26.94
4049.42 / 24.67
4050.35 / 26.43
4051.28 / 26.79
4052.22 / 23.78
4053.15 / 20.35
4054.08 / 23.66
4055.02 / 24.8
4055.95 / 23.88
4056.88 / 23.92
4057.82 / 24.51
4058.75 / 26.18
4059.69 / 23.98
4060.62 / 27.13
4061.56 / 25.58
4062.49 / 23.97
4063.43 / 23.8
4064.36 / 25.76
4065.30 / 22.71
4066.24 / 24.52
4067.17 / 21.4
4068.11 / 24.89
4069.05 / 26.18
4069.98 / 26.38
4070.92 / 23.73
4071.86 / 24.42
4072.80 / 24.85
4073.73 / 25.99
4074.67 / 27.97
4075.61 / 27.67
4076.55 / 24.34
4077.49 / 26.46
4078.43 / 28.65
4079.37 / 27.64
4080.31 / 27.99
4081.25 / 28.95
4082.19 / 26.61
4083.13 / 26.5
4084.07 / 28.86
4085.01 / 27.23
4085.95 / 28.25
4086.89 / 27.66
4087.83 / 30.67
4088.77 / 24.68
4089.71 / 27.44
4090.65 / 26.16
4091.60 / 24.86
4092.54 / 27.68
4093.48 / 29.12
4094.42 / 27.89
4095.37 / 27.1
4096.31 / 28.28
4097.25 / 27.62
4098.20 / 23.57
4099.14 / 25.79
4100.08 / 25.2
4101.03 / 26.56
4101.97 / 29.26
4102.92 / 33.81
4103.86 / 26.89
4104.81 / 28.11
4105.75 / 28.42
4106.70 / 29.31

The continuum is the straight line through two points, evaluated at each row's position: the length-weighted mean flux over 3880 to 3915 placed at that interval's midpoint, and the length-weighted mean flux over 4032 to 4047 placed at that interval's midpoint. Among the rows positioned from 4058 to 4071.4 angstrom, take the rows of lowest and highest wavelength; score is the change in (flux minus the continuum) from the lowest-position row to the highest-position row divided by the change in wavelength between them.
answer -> -0.2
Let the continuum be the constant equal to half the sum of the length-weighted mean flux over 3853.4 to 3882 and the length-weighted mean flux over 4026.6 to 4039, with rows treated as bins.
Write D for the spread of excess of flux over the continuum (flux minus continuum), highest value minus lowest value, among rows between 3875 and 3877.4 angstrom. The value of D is 1.45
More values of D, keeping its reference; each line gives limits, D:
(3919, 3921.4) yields 2.76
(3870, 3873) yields 7.54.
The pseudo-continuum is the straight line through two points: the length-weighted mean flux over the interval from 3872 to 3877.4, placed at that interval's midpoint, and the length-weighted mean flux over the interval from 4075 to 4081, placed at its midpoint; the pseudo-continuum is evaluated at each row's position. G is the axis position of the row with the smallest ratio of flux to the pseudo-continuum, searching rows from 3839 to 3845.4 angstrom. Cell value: 3844.08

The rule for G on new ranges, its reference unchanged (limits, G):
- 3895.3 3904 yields 3896.66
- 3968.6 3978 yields 3970.93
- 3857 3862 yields 3859.16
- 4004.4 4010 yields 4008.60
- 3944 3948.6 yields 3944.51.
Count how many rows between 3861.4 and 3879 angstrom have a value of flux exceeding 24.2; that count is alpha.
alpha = 19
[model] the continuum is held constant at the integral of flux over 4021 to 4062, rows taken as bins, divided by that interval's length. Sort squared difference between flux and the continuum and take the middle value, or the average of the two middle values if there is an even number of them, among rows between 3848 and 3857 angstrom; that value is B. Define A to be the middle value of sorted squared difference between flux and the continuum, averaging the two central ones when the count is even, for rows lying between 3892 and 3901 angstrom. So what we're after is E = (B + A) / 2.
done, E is 7.5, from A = 2.7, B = 12.3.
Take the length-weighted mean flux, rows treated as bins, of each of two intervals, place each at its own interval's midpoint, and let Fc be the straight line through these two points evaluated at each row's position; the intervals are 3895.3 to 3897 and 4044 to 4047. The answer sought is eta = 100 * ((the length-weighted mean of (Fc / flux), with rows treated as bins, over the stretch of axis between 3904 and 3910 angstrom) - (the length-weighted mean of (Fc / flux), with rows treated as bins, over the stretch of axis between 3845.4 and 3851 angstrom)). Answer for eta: -2.7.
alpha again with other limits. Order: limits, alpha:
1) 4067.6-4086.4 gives 19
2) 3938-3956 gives 13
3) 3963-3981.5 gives 10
